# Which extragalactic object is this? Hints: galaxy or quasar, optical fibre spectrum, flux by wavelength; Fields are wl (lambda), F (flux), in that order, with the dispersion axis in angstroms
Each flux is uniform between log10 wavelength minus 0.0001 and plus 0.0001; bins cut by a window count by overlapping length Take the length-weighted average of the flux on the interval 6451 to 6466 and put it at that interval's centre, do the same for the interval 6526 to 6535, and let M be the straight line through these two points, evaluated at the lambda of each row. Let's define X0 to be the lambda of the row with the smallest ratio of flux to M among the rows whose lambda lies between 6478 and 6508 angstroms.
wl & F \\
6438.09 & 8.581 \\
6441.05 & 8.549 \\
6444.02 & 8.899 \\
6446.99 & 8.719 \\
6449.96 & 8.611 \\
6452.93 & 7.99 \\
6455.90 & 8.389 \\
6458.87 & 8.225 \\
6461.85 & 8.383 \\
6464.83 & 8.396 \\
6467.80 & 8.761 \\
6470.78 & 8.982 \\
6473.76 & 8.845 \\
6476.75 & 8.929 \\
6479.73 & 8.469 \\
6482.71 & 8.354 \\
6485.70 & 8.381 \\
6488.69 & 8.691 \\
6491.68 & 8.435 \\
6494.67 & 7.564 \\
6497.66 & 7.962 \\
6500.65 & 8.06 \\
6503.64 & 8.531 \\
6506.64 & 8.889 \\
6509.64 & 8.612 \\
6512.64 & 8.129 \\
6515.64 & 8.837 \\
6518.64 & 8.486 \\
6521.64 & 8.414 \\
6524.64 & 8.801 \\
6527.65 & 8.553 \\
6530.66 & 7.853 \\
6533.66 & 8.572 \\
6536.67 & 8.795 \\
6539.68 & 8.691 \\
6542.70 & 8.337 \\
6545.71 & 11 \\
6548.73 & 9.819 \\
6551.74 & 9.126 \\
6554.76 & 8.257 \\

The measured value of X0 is 6494.67 angstroms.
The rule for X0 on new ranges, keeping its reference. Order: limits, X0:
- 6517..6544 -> 6530.66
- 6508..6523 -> 6512.64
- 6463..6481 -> 6464.83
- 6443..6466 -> 6452.93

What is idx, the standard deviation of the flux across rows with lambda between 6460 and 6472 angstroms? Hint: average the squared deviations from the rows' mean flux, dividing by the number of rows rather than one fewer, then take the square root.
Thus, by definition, 0.25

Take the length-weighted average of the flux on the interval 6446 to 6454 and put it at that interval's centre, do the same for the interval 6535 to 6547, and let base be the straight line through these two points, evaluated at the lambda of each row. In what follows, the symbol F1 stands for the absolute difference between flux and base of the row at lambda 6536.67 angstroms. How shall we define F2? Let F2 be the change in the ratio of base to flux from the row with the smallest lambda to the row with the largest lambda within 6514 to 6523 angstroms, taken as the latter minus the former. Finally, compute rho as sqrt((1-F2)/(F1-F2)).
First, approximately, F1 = 0.3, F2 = 0.06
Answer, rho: 1.8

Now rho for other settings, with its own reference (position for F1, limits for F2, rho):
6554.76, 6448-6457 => 1.0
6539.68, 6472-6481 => 1.5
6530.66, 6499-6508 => 0.9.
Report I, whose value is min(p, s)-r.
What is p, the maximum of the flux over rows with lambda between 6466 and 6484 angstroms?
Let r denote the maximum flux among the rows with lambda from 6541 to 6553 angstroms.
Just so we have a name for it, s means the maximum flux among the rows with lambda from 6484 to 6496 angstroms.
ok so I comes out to -2.309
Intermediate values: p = 8.982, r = 11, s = 8.691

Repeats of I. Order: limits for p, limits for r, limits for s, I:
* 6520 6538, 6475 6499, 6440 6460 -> -0.128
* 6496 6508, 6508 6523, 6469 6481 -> 0.052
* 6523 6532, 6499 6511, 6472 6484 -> -0.088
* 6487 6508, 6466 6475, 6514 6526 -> -0.145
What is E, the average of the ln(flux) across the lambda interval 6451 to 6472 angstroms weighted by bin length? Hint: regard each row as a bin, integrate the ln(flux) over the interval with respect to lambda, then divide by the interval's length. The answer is 2.133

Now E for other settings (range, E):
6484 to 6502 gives 2.101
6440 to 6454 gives 2.147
